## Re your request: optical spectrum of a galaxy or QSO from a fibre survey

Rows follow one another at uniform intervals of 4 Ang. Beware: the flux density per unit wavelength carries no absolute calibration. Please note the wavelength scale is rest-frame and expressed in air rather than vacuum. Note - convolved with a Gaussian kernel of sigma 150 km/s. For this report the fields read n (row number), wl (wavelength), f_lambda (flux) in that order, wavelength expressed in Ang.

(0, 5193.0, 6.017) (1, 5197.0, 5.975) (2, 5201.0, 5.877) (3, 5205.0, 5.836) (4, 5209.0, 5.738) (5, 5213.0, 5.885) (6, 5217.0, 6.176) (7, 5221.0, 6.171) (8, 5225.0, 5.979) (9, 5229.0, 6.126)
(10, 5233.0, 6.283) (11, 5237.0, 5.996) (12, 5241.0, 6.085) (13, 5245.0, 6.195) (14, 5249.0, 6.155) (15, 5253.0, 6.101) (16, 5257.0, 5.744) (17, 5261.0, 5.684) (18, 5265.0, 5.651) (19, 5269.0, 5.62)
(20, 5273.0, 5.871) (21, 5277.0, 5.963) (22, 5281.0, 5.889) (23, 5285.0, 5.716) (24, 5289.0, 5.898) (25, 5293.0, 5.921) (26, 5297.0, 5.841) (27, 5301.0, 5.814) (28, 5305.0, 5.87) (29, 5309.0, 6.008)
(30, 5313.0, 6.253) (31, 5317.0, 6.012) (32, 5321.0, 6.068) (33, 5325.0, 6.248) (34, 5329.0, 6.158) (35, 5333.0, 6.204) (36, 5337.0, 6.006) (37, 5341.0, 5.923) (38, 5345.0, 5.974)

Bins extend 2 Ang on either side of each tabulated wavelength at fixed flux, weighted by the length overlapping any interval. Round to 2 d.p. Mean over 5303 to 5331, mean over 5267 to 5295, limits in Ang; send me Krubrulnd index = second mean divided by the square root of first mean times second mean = 0.98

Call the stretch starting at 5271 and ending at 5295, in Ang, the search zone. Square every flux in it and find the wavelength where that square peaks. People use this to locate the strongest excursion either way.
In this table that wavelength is 5277.0 Ang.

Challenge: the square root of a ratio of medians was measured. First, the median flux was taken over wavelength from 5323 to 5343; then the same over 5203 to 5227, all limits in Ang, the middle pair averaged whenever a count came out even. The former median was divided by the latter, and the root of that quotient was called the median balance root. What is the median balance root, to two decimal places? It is 1.02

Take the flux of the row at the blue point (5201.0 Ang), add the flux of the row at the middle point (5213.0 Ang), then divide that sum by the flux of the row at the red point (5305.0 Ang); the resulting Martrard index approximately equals 2.00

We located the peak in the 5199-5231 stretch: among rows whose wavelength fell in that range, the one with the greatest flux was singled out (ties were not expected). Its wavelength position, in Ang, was 5217.0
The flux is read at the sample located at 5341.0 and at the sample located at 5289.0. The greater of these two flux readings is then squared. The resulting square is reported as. 35.1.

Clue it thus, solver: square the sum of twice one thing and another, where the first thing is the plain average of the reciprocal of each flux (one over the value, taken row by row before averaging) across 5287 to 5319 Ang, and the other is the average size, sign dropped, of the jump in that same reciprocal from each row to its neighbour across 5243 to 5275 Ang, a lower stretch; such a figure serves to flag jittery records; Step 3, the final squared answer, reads 0.115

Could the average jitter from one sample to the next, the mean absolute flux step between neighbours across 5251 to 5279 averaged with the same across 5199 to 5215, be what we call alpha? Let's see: 0.116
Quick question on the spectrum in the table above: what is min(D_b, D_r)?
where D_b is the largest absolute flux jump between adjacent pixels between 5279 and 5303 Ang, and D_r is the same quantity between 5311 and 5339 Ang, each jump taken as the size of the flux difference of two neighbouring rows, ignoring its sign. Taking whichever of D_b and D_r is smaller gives 0.18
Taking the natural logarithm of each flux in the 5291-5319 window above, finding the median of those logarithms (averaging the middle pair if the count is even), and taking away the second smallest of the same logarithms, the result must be 0.014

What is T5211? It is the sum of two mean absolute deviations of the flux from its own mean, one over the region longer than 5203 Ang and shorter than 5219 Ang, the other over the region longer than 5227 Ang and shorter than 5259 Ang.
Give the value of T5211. 0.24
